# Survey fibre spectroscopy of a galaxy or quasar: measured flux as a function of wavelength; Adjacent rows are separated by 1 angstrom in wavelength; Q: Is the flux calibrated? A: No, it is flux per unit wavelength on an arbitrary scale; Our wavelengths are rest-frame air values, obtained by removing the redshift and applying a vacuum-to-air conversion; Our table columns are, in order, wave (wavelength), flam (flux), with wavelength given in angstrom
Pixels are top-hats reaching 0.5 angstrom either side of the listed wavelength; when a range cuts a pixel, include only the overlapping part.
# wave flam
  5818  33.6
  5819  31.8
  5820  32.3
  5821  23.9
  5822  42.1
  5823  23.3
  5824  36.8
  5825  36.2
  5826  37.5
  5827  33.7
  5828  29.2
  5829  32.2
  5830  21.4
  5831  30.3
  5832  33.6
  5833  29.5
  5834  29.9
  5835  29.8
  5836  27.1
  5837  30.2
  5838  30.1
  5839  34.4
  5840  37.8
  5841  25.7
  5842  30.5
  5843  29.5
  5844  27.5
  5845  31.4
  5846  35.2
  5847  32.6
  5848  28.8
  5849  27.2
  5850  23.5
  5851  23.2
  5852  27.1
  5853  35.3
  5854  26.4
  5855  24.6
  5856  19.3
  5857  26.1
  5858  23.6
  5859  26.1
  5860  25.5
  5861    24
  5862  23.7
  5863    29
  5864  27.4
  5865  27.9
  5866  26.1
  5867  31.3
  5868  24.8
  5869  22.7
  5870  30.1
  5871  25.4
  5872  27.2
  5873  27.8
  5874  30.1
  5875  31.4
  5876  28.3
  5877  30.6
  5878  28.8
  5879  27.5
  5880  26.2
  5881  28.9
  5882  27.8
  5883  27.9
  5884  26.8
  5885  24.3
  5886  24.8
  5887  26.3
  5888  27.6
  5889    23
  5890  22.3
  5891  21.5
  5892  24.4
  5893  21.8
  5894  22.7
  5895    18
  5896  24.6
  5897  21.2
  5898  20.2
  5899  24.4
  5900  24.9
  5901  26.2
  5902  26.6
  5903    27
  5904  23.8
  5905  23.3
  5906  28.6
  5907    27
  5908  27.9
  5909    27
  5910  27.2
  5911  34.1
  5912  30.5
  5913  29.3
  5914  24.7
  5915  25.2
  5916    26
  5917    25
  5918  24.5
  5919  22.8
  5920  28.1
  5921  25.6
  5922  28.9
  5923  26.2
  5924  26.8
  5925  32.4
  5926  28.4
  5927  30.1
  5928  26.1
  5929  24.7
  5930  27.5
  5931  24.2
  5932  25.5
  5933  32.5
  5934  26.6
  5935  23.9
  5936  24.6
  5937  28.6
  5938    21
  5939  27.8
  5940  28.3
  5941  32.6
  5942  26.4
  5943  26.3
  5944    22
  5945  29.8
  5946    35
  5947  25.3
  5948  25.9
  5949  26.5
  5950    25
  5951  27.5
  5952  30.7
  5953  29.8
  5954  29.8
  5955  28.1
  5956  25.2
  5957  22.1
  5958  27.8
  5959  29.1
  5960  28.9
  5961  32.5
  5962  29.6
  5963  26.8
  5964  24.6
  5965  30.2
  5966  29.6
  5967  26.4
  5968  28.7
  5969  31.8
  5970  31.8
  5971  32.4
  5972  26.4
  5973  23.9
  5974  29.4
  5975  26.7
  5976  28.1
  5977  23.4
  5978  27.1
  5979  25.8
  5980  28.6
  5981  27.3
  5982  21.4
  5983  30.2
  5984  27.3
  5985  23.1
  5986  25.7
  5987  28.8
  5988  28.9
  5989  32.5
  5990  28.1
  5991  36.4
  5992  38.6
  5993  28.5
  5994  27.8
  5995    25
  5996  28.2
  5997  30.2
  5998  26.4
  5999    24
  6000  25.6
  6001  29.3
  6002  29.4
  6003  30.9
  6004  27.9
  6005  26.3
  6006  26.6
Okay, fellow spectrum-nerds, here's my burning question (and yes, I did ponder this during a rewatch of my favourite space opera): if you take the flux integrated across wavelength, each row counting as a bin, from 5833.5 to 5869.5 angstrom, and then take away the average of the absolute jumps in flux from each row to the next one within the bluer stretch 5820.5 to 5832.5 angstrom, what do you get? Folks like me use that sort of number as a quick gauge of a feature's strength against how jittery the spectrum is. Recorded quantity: 997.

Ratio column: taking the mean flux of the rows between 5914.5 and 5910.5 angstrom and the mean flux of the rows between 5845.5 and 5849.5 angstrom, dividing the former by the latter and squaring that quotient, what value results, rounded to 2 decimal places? 0.92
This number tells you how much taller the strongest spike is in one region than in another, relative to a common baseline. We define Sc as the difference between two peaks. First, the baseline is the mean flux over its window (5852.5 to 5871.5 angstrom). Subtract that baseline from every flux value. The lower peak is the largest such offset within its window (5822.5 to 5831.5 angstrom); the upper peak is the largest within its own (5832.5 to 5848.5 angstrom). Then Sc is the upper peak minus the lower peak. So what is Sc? 0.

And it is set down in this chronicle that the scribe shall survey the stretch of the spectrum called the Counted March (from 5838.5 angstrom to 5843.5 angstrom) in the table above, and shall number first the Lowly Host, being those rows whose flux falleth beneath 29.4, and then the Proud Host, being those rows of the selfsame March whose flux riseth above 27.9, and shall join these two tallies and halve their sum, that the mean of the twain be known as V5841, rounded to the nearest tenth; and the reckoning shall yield 2.5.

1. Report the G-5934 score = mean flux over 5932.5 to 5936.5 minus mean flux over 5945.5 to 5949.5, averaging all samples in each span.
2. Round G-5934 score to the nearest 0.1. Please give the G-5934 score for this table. -1.3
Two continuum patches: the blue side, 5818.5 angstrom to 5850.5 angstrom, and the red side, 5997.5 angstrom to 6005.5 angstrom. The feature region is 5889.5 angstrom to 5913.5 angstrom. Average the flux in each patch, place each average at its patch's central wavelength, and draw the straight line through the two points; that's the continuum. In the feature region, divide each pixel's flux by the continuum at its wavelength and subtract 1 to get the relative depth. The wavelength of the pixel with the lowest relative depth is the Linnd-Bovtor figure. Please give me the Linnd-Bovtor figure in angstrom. 5895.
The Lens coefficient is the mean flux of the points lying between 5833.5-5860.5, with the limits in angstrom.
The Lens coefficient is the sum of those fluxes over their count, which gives 28.5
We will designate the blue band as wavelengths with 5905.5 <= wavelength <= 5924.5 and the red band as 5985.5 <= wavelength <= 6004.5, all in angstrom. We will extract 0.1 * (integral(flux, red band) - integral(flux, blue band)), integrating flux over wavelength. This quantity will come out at 3.7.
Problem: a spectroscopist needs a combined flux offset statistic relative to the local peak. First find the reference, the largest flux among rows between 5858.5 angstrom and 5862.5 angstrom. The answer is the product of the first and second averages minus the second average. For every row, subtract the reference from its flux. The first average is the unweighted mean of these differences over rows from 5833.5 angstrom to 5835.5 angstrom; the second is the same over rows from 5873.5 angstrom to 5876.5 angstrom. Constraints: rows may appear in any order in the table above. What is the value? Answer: 11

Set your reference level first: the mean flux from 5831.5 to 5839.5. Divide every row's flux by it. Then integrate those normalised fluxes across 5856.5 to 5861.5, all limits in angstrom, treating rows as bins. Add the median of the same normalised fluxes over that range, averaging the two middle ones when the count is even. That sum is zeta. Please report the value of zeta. 4.9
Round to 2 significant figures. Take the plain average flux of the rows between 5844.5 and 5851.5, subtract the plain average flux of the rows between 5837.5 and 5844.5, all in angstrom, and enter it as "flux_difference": -1.9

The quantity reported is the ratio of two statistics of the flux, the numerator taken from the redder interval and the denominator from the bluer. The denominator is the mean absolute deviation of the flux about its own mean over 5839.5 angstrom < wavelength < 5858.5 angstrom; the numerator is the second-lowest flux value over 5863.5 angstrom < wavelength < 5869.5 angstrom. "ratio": 6.6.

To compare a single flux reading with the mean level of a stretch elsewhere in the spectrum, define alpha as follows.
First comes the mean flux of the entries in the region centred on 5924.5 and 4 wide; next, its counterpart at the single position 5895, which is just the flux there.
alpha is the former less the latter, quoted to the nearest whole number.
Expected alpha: 10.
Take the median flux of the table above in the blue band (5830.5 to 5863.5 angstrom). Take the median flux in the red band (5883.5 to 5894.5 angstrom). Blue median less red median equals 4.5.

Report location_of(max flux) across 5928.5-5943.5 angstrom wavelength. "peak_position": 5941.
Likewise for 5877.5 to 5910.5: 5881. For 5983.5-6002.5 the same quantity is 5992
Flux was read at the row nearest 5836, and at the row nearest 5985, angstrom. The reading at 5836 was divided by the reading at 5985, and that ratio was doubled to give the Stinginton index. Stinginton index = 2.3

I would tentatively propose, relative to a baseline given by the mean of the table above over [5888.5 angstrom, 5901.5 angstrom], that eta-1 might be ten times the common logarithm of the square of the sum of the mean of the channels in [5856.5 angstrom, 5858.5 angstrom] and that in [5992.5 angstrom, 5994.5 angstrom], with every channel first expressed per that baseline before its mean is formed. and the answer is 7.4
